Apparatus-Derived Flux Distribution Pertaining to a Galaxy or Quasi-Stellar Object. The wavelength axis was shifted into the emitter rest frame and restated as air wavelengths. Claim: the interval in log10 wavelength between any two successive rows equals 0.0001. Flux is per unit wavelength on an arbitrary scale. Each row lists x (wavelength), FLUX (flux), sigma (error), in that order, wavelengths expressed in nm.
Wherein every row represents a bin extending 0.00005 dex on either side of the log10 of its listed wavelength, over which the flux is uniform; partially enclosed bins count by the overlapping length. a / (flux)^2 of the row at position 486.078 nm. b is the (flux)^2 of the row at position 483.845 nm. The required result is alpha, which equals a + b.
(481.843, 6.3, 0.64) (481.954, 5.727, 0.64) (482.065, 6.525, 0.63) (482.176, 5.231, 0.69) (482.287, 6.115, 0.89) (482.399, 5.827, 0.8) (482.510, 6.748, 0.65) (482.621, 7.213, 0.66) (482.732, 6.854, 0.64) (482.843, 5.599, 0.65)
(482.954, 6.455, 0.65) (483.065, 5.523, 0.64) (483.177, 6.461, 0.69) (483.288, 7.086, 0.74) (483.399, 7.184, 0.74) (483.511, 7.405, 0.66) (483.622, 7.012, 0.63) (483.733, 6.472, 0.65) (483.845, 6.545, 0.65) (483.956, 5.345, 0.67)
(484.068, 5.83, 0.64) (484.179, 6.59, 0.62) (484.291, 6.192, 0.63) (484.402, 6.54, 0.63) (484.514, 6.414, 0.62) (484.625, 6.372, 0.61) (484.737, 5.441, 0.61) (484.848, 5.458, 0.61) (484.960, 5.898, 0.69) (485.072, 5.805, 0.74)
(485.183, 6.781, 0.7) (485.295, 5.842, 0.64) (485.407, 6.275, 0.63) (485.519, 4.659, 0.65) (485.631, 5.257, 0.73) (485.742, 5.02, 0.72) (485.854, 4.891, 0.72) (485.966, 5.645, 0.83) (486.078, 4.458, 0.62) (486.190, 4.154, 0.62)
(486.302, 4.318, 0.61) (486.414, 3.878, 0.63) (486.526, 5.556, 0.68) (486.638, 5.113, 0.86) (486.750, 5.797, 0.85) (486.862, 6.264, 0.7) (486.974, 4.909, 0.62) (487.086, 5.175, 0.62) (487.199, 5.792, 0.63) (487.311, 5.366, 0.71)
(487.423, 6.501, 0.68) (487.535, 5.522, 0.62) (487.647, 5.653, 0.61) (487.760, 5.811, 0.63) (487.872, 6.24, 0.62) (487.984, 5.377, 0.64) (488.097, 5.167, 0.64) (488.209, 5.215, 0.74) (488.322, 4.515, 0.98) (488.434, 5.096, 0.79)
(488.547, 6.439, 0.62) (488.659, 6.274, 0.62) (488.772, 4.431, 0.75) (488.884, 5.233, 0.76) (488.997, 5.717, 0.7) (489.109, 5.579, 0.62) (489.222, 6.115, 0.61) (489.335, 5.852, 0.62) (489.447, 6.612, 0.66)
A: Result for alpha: 63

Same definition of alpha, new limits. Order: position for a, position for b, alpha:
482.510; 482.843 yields 77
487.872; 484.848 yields 69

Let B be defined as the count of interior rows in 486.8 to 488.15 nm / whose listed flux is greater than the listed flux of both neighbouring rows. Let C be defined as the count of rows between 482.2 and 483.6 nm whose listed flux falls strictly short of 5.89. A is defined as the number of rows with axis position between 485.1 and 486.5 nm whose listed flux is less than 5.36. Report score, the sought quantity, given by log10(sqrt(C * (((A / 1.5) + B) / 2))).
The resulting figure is 0.55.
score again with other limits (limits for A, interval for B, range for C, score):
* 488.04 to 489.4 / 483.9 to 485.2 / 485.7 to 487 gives 0.79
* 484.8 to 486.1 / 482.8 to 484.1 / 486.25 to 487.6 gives 0.75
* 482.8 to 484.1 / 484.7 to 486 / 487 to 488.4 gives 0.68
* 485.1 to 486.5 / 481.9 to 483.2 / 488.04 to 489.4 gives 0.81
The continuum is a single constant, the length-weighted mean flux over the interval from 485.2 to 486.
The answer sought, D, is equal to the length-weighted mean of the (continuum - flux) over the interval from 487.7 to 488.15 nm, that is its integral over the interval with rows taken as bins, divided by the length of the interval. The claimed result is -0.2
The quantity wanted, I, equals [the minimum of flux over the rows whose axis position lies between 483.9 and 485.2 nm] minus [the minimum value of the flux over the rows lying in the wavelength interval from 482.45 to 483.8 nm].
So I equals -0.2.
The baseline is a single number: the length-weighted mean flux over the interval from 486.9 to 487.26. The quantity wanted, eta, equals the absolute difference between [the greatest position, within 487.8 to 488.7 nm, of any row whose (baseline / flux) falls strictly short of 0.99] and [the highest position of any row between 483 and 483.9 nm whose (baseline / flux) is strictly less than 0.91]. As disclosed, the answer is 4.81 nm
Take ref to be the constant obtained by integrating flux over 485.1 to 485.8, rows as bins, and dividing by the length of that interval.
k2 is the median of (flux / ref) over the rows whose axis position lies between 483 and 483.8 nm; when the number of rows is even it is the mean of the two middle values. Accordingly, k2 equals 1.24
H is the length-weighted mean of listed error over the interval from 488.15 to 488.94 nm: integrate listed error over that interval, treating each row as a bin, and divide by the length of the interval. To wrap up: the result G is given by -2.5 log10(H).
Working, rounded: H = 0.751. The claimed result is 0.310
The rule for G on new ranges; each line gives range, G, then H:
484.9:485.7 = 0.414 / 0.683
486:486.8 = 0.390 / 0.698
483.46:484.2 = 0.472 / 0.647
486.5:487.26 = 0.373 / 0.710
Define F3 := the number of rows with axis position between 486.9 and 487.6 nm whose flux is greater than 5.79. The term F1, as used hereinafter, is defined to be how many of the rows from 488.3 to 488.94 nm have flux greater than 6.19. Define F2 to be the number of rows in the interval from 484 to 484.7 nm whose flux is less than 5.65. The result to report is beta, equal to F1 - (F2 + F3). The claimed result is 0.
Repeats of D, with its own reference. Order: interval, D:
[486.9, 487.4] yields 0.0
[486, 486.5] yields 1.1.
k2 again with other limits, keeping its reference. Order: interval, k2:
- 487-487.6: 0.98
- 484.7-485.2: 1.03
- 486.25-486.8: 0.91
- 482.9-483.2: 1.14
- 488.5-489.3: 1.01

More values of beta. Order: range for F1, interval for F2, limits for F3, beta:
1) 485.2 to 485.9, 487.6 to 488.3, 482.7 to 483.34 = -6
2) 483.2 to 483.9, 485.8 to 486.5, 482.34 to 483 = -5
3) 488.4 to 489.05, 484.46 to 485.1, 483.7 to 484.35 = -5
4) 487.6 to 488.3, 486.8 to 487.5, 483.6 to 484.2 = -7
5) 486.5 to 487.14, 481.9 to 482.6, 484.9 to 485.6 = -5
